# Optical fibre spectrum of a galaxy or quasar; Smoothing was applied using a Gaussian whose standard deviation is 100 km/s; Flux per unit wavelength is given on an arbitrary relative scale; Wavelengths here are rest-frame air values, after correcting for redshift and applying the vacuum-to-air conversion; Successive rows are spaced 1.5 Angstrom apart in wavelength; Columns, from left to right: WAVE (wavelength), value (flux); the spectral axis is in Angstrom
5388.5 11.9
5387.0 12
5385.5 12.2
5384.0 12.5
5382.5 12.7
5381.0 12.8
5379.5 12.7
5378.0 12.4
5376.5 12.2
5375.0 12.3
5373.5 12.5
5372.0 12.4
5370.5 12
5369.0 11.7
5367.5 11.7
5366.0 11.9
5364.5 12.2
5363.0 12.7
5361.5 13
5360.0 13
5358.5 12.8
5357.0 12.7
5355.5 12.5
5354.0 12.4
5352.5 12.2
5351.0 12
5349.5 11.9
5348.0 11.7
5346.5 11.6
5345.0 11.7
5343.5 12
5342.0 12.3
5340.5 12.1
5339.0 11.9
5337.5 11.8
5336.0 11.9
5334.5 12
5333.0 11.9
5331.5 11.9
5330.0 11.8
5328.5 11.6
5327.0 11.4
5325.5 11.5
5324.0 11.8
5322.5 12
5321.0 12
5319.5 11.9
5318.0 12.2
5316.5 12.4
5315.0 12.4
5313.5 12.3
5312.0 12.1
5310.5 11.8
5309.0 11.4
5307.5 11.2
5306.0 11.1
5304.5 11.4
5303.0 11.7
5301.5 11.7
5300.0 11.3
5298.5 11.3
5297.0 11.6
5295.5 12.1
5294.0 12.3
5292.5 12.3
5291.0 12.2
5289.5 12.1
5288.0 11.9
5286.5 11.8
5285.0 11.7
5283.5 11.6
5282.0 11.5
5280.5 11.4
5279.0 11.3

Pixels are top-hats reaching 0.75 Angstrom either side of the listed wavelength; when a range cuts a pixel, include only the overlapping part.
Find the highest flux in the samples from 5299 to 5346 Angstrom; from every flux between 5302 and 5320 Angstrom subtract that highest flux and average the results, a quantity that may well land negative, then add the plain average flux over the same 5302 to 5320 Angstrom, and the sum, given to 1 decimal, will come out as 11.2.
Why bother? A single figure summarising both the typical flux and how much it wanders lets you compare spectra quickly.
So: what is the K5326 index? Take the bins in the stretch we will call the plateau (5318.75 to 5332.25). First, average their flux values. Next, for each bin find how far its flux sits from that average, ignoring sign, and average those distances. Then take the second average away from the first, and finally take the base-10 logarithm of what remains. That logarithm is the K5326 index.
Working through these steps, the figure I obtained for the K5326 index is 1.064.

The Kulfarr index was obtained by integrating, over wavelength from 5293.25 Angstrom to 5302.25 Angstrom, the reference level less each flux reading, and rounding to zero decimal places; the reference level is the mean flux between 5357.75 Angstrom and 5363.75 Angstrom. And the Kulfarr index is 10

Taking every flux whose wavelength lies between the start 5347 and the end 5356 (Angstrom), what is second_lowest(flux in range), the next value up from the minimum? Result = 11.9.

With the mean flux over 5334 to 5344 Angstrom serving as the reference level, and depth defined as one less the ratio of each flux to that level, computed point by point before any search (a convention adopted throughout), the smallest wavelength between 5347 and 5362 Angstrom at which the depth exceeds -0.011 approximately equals 5348.0 Angstrom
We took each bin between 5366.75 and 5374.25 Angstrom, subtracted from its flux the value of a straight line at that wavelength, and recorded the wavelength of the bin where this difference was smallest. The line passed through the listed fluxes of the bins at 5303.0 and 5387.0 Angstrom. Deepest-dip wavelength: 5369.0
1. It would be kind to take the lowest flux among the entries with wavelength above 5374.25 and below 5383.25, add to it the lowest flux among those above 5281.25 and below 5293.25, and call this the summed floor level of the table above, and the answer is 23.7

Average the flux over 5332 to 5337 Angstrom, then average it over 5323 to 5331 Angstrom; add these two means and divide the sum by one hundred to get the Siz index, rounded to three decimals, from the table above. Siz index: 0.236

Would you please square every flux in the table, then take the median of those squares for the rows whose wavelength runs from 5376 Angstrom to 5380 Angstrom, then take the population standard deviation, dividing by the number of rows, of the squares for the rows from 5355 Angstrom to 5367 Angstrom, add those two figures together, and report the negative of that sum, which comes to -163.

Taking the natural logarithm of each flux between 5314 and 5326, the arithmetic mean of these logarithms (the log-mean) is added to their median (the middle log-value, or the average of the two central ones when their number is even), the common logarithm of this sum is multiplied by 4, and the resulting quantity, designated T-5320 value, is 2.786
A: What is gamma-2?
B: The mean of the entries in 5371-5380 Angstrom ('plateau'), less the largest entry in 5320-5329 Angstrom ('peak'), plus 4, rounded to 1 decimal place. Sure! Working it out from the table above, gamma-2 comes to 4.4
